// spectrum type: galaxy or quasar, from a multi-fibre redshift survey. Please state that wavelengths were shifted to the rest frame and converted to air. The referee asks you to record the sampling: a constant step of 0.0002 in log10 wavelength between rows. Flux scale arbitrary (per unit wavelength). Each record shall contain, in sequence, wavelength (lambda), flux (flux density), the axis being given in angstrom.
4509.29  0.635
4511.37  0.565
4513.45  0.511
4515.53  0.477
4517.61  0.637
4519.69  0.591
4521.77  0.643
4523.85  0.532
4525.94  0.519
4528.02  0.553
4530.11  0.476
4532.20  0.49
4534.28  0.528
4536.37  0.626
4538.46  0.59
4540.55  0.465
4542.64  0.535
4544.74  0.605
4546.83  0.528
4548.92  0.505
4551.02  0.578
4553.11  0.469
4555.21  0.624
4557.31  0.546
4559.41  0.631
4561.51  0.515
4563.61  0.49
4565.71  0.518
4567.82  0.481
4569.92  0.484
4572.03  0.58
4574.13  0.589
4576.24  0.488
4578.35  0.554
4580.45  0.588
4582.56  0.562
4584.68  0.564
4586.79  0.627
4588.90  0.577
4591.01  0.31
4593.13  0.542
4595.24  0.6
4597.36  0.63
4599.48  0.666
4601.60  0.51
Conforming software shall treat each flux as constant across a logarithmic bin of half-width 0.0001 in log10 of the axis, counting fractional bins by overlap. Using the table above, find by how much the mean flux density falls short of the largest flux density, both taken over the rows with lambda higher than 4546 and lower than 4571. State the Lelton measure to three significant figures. 0.100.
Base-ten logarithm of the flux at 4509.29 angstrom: -0.197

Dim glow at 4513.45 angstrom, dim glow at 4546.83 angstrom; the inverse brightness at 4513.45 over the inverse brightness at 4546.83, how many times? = 1.03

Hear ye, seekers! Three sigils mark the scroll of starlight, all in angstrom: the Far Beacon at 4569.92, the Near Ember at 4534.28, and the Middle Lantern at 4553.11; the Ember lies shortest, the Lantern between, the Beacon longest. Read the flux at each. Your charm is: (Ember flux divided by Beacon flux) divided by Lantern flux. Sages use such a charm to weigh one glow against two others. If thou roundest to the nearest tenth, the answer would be 2.3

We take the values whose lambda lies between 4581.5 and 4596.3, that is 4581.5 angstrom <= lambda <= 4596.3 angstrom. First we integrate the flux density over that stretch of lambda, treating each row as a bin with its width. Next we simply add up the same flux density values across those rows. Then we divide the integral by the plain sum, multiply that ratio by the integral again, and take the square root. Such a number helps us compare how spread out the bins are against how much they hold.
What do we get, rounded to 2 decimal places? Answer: 4.11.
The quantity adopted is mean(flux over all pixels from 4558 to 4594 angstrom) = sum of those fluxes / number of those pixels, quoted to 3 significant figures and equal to 0.535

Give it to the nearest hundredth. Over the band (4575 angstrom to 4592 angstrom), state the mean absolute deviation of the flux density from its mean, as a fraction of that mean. 0.13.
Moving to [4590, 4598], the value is 0.20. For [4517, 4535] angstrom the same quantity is 0.09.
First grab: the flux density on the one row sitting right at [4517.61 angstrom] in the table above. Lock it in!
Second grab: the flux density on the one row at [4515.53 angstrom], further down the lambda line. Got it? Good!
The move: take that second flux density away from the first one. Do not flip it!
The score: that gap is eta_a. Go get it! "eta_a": 0.16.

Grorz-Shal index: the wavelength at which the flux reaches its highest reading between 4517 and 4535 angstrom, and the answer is 4521.77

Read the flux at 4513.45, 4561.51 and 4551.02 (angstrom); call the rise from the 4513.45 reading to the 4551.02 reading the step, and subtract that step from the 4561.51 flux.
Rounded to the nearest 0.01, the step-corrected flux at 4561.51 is 0.45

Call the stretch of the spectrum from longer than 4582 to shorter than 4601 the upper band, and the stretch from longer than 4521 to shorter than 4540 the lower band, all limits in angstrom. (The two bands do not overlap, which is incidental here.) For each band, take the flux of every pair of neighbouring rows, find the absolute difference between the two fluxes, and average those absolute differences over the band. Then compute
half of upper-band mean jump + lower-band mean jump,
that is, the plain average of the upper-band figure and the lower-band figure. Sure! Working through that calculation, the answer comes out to 0.07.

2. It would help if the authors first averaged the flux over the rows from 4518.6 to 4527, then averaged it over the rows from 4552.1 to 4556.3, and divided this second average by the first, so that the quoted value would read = 0.96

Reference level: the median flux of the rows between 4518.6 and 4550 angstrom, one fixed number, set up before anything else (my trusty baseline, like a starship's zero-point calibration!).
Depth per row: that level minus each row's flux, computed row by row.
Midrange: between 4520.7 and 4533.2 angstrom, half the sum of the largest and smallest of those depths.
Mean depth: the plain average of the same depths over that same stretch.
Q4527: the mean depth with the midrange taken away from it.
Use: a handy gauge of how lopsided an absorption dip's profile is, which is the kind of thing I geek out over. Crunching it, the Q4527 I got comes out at 0.024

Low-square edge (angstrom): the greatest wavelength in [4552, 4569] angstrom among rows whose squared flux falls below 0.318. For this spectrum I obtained 4567.82 angstrom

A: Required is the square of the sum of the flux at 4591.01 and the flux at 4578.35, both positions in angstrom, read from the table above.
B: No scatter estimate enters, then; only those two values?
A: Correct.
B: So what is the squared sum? 0.75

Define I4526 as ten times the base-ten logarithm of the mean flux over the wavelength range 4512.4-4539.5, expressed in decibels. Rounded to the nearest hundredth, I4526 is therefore -2.58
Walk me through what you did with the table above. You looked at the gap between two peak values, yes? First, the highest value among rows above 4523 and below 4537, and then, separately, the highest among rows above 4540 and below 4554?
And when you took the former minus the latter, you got 0.02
